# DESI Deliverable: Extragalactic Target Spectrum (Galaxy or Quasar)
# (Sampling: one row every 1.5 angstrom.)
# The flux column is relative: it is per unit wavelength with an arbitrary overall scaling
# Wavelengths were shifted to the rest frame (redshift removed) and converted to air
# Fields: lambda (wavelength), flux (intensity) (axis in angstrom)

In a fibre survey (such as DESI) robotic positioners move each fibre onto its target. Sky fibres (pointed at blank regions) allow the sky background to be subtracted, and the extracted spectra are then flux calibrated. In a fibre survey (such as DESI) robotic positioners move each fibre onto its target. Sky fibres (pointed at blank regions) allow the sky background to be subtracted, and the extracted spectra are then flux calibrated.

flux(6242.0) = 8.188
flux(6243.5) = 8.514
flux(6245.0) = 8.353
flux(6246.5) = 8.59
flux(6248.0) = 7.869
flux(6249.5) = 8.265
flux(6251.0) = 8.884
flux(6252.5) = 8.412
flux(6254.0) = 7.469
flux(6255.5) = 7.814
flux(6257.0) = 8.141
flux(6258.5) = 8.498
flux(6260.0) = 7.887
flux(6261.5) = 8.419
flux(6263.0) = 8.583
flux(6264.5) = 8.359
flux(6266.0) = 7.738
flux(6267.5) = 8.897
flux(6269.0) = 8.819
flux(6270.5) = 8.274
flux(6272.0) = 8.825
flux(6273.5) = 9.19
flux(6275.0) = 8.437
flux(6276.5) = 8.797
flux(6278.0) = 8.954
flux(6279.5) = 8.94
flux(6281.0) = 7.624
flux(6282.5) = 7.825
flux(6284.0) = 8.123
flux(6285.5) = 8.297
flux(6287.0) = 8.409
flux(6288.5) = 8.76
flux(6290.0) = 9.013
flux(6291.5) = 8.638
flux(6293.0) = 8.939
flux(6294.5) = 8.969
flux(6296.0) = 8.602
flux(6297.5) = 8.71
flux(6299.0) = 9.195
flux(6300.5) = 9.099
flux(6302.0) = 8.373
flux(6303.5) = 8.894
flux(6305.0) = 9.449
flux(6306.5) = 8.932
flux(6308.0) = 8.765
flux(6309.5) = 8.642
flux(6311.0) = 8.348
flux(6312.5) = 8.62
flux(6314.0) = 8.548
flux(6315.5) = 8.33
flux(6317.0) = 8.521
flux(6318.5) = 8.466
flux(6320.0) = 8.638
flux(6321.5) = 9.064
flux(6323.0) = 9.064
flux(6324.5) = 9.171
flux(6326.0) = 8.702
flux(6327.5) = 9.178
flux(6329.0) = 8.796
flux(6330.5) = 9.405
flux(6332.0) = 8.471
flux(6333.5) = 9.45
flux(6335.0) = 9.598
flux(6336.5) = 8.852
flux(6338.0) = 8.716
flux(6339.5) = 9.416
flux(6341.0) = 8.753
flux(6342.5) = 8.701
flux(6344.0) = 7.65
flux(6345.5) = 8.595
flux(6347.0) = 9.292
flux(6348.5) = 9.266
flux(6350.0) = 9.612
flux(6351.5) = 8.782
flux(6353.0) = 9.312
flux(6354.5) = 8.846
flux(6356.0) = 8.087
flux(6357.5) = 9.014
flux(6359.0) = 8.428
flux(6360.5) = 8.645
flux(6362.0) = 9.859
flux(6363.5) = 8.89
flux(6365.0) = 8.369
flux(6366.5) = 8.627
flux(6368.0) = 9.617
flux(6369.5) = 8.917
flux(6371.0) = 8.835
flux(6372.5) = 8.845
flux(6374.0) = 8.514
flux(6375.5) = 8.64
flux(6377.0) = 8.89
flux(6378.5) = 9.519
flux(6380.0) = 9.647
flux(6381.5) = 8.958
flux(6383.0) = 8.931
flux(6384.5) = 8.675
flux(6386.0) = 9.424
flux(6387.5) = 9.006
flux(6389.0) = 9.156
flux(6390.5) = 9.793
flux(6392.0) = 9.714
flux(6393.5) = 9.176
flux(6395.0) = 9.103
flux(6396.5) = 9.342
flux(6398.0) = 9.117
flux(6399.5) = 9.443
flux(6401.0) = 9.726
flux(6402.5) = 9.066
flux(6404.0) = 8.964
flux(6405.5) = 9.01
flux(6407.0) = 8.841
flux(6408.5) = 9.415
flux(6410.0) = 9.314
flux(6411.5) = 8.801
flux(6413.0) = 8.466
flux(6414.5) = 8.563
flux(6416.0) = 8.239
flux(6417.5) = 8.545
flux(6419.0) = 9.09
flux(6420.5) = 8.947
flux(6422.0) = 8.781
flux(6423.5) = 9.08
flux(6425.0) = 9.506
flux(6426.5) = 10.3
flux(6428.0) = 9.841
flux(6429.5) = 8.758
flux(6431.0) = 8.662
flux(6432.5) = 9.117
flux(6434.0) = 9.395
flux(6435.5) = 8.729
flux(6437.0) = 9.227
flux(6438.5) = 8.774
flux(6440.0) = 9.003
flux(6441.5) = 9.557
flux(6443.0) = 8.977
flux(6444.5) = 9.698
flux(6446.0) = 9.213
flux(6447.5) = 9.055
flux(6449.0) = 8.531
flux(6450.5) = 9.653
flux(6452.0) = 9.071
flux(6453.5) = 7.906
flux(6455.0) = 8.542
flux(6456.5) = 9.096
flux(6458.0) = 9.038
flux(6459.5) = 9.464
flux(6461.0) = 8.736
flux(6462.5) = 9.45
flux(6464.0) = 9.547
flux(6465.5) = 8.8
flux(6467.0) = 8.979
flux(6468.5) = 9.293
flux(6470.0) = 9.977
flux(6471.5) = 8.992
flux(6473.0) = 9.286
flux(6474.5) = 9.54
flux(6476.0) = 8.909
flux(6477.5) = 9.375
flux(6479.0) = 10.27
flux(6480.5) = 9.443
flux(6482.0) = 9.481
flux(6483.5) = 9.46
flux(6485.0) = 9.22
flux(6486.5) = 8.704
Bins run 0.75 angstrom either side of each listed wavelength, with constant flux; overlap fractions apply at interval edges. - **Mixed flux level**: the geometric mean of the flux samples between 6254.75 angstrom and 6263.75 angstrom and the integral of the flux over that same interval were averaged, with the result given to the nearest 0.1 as 41.1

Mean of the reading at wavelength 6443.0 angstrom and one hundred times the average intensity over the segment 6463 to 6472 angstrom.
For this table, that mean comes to 468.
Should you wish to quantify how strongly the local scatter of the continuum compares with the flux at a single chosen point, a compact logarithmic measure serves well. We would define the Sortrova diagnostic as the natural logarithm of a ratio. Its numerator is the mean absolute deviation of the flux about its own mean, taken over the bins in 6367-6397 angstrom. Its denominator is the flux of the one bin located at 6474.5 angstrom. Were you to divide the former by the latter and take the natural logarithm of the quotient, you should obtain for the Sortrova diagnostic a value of -3.40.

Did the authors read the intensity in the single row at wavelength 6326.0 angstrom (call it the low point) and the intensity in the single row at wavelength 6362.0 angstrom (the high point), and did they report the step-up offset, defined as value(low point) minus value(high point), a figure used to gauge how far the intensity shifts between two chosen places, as -1.2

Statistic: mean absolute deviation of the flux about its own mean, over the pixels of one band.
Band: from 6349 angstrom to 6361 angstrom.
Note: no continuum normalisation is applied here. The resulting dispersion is 0.355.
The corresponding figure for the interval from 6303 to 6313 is 0.244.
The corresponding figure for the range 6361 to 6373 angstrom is 0.372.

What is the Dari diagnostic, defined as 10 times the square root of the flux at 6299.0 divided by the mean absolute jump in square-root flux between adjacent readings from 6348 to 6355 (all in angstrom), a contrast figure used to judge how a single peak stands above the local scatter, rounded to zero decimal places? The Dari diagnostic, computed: 338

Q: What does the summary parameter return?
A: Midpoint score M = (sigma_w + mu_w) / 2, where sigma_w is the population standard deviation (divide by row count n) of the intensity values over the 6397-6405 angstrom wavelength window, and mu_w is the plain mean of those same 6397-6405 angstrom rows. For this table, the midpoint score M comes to 4.77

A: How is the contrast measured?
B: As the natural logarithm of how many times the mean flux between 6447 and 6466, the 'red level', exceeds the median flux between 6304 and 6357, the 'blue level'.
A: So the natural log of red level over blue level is 0.024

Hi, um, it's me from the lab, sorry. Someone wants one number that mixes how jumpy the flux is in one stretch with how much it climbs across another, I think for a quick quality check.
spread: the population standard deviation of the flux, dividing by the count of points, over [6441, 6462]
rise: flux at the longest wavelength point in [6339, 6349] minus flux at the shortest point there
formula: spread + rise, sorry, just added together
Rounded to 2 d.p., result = 0.33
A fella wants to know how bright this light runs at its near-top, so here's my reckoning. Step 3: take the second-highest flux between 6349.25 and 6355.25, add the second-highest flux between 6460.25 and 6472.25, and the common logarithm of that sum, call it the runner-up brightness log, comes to 1.28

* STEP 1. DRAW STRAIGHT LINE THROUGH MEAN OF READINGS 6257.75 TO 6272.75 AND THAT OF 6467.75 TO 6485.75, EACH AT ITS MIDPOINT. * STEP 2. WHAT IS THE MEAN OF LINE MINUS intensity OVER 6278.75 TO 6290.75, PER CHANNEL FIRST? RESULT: 0.149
